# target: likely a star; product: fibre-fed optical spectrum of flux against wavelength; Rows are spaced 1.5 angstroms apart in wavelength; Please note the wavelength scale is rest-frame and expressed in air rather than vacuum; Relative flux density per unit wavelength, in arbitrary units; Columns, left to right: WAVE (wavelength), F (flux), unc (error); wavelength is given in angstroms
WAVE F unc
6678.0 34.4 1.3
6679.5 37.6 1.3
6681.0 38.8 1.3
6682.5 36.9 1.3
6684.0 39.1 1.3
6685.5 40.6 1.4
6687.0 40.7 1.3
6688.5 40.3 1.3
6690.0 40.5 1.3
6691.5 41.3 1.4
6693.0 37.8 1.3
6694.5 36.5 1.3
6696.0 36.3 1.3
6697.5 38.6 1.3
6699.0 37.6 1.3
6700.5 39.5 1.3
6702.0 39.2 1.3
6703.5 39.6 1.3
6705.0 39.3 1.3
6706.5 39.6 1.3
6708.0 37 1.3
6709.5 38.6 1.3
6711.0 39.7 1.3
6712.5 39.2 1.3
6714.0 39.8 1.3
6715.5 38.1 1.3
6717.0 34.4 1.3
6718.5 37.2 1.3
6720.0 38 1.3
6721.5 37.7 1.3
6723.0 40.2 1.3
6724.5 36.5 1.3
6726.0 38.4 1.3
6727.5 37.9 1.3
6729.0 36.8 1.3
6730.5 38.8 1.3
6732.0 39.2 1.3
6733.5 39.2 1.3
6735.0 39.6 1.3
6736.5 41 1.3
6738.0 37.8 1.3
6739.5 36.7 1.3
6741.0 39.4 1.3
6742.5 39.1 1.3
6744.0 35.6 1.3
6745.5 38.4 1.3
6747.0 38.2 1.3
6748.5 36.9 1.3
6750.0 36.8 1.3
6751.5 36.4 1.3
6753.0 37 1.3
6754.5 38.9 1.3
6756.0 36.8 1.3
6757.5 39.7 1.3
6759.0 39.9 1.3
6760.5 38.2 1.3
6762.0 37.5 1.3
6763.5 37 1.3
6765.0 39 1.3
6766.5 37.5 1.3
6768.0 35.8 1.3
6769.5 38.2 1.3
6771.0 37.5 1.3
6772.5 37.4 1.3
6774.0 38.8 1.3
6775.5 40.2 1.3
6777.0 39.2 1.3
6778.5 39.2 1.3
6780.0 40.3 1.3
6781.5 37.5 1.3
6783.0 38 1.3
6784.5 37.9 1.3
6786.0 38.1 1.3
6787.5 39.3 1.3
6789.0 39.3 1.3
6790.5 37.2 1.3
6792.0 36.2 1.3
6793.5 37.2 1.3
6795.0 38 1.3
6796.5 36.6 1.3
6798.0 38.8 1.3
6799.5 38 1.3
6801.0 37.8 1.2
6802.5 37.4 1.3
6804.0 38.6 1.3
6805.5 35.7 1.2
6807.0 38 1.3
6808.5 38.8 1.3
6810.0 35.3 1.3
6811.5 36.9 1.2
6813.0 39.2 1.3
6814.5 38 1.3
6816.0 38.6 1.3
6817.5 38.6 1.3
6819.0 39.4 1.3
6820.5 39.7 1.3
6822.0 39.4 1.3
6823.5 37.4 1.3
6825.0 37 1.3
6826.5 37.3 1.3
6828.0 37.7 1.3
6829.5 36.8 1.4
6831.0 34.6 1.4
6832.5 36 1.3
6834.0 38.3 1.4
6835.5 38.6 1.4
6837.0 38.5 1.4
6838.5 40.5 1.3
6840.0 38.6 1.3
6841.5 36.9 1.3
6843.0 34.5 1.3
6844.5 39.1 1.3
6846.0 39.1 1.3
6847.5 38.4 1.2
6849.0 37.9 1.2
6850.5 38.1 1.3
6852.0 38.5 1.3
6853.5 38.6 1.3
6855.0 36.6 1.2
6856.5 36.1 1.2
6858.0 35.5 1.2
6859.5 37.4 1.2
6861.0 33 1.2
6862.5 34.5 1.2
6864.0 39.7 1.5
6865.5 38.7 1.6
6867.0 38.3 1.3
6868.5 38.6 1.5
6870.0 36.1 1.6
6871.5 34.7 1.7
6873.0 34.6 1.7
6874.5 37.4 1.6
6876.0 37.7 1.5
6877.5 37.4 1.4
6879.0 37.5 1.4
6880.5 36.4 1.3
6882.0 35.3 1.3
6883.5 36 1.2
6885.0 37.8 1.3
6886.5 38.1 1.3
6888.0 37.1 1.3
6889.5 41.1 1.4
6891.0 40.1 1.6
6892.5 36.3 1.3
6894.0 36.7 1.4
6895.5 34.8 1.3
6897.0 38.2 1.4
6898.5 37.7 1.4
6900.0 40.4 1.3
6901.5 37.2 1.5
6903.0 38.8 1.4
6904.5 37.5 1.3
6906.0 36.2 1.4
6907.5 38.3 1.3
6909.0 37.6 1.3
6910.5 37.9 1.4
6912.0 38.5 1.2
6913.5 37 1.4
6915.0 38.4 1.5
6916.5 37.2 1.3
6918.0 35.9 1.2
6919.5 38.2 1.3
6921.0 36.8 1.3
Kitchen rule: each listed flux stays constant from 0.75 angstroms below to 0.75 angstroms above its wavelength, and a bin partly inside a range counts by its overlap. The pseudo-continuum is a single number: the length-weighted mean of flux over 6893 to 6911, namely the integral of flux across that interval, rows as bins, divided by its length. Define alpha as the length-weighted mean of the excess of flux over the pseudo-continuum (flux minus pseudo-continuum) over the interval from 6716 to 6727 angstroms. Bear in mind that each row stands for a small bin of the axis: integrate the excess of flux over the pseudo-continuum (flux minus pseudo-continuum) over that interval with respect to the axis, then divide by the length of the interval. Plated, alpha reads -0.1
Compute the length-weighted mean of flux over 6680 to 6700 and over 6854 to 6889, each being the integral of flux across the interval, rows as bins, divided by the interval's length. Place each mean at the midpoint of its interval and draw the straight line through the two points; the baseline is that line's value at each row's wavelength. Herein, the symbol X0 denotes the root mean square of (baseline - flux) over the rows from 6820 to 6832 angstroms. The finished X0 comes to 1.5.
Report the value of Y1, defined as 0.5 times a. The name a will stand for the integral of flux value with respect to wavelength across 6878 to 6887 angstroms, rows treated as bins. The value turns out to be 166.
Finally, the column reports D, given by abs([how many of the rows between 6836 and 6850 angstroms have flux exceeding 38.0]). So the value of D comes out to 6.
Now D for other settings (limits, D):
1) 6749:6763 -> 4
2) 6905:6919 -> 3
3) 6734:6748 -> 6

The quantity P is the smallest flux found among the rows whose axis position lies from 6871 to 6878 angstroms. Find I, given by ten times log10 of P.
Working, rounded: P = 34.6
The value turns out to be 15.4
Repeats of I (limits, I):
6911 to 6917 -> 15.7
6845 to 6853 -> 15.8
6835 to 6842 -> 15.7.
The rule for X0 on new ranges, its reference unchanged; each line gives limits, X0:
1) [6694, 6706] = 1.4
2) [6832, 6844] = 1.8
